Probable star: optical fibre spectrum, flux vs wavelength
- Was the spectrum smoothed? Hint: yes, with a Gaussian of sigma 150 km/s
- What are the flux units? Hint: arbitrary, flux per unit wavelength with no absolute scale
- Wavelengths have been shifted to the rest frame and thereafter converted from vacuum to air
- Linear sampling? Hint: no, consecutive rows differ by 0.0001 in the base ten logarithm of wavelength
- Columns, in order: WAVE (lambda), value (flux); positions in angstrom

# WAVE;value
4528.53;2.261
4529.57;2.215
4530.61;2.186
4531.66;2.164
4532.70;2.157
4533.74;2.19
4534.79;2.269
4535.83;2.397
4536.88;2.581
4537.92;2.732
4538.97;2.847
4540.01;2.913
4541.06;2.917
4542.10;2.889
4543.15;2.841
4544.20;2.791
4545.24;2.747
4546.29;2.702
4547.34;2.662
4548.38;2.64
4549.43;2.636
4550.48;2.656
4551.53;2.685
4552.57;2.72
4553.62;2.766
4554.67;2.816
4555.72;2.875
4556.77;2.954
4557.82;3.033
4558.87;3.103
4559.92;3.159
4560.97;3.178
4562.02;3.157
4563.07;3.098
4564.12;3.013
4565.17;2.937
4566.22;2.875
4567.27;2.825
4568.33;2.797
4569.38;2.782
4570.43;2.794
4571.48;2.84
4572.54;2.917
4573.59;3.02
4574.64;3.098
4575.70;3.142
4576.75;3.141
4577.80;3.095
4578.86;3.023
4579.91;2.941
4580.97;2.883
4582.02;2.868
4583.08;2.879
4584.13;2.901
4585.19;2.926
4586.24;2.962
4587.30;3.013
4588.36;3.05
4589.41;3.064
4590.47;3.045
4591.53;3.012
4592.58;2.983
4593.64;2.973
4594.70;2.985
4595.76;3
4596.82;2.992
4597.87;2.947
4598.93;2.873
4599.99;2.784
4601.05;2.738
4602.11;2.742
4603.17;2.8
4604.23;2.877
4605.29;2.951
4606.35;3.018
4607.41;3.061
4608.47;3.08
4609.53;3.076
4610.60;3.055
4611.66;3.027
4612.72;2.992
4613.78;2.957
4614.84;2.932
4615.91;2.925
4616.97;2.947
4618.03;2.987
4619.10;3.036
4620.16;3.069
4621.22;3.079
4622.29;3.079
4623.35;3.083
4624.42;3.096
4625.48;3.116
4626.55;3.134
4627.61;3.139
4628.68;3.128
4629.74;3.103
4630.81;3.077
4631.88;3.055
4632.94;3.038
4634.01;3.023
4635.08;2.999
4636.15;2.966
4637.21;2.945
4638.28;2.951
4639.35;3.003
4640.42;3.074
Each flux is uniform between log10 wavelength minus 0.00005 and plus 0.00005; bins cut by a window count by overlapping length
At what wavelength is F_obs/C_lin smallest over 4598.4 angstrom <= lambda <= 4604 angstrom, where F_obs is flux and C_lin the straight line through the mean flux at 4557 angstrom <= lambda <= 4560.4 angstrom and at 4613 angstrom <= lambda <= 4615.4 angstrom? 4601.05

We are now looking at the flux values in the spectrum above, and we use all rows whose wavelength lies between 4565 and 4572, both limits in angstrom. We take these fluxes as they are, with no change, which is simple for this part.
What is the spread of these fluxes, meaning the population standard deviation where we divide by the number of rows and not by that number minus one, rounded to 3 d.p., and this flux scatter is 0.051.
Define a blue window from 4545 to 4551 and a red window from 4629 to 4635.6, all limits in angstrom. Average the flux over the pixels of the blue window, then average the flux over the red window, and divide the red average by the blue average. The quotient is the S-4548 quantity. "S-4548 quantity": 1.14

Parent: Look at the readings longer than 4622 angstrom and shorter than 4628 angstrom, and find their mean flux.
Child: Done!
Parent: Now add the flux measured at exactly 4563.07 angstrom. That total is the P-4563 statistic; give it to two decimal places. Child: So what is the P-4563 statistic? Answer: 6.21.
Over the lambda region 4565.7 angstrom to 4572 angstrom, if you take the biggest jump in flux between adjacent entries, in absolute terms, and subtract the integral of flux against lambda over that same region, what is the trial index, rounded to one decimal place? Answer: -17.7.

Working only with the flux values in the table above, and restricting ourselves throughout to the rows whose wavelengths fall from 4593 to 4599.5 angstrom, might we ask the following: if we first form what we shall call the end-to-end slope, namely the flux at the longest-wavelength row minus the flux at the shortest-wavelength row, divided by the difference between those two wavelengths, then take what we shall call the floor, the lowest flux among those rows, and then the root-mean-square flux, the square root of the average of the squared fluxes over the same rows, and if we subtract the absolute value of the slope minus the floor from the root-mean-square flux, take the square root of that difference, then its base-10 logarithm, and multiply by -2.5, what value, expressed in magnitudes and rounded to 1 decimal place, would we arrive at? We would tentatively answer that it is 1.4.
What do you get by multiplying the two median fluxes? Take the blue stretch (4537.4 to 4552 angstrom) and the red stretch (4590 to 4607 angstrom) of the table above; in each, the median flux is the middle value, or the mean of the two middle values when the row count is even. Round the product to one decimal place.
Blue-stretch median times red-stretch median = 8.1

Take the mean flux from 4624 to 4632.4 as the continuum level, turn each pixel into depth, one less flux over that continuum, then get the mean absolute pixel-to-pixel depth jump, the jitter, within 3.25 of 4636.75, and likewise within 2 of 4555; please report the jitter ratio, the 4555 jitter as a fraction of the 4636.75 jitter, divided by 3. 0.77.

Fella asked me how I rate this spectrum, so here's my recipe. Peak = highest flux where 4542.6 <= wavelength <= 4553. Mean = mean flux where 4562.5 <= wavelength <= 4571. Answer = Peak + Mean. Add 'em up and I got 5.73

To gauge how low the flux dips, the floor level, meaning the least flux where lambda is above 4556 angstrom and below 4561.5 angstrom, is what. 2.954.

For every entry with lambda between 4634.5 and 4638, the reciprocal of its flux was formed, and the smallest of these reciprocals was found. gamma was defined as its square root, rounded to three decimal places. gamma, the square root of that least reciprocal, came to 0.577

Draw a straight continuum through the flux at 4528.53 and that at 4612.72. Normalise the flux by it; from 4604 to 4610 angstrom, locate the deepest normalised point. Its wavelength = 4604.23 angstrom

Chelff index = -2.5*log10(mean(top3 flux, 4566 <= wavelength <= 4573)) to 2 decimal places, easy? -1.15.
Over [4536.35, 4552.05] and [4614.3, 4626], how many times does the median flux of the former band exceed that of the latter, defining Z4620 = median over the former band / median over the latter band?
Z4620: 0.89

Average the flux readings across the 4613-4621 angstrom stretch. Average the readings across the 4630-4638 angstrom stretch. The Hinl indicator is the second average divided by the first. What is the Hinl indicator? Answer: 1.01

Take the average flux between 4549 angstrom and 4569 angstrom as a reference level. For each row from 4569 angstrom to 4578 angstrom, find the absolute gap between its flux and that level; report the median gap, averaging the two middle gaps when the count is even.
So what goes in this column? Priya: 0.13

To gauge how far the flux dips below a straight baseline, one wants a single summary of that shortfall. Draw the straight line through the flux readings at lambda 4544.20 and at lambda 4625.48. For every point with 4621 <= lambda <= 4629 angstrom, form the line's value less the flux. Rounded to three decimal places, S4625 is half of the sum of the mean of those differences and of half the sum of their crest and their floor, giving 0.006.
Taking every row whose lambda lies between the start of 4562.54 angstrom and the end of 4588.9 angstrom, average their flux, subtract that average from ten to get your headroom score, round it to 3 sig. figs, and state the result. 7.05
